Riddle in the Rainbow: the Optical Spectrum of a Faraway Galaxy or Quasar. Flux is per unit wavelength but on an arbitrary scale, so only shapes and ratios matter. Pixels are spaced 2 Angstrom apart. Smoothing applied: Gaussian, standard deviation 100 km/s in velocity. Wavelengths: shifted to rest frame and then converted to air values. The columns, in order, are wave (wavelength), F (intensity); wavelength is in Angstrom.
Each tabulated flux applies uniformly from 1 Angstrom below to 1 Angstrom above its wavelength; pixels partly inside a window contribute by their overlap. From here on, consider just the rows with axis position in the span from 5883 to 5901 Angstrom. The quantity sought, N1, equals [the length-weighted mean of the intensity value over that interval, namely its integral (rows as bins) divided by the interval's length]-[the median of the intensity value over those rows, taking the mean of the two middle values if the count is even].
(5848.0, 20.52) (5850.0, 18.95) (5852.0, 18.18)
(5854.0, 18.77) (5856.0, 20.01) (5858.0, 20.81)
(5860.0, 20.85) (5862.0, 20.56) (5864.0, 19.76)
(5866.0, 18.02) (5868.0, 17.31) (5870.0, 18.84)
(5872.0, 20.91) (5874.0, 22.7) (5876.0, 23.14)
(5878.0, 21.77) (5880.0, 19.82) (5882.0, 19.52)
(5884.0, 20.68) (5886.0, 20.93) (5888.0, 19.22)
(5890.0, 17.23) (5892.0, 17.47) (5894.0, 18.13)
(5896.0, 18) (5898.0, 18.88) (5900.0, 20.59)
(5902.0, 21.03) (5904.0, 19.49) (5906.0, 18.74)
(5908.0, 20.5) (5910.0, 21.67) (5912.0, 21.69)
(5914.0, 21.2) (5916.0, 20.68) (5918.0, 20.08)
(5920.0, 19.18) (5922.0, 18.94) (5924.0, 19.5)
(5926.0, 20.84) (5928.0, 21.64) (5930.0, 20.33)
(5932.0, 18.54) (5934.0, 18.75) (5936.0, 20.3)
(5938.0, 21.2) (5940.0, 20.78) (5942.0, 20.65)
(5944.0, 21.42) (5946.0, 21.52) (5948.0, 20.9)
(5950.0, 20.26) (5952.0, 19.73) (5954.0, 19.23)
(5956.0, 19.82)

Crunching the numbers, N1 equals 0.1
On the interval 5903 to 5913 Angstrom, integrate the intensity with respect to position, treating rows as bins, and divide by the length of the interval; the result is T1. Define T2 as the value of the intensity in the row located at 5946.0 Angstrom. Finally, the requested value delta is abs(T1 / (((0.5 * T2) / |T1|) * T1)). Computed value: 1.90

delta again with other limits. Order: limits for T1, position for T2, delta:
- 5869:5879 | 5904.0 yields 2.20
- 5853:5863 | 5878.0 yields 1.86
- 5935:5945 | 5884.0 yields 2.02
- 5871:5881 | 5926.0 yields 2.08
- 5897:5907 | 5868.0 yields 2.28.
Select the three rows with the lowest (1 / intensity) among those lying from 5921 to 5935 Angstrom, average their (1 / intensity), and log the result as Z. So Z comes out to 0.0478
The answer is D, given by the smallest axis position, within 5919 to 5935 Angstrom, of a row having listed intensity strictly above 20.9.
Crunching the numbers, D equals 5928.0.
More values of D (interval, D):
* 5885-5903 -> 5886.0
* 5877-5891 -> 5878.0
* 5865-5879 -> 5872.0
